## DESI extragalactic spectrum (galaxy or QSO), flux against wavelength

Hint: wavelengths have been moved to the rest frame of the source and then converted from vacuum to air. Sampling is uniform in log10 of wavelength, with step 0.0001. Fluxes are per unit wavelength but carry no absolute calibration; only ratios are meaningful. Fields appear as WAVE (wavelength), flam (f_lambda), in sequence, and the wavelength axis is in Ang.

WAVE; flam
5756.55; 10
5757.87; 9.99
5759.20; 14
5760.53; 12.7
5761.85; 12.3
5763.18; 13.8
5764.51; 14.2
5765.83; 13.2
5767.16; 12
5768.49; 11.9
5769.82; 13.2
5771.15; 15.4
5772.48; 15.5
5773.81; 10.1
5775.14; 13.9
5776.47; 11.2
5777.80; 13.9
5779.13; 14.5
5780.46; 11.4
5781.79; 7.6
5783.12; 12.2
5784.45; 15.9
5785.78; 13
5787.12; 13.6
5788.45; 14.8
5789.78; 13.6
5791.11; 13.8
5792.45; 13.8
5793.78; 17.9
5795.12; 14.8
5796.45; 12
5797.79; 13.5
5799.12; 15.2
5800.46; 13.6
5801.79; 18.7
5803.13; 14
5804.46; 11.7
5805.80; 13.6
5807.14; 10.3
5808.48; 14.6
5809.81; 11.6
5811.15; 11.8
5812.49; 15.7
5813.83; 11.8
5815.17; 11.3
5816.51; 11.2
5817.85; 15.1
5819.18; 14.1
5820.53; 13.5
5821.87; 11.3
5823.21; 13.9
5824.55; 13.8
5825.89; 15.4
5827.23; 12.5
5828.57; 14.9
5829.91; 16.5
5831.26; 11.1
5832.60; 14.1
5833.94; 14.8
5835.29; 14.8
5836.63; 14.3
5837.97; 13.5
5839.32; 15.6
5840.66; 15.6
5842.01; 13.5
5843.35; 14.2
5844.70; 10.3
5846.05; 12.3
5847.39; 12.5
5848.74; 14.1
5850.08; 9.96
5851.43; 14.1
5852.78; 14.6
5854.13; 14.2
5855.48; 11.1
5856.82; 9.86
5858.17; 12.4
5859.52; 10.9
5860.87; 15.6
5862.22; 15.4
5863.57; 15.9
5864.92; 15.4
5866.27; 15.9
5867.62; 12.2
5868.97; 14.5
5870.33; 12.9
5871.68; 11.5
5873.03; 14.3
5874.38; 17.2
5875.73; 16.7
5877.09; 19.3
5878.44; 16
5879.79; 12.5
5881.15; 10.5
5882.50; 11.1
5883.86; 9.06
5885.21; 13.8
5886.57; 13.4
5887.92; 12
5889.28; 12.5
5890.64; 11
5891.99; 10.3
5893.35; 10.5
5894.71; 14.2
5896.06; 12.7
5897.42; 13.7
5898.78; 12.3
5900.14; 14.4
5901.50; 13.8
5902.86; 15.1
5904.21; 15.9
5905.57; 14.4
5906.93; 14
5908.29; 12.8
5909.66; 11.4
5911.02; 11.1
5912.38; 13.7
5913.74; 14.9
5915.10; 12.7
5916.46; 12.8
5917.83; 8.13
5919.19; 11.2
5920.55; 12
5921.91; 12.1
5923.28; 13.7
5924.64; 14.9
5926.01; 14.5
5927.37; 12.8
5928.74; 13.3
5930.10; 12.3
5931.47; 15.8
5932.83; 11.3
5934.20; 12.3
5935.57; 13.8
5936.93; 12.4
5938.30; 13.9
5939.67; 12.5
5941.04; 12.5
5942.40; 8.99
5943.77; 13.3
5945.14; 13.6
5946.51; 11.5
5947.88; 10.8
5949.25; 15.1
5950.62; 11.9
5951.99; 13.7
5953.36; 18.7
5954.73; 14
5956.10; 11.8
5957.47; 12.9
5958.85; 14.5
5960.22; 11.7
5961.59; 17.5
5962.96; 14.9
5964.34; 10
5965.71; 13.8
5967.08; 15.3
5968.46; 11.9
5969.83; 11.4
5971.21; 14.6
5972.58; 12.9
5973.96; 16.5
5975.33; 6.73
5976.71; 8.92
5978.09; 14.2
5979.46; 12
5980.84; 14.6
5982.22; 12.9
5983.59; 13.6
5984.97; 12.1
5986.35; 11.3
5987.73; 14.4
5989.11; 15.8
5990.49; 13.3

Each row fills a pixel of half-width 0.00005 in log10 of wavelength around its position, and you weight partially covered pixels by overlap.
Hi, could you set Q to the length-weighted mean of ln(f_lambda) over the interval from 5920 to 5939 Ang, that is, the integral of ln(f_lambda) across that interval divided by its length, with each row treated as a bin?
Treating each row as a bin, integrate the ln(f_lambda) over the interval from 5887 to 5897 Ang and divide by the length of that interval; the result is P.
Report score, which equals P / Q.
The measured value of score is 0.96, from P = 2.48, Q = 2.58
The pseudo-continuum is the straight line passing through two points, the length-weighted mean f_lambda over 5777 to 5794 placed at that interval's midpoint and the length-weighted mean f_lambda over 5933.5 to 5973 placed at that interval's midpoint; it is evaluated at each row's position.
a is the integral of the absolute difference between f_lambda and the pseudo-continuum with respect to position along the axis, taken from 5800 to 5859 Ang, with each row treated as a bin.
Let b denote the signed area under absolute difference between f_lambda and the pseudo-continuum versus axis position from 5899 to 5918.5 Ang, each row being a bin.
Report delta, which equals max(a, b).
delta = 92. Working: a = 92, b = 29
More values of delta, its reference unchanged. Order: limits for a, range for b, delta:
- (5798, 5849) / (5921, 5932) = 76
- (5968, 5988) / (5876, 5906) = 55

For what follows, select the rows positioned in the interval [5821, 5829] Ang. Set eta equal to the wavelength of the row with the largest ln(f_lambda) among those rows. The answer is 5825.89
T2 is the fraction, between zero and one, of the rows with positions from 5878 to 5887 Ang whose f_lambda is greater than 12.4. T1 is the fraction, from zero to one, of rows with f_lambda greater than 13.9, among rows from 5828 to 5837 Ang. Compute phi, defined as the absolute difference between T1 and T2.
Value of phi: 0.29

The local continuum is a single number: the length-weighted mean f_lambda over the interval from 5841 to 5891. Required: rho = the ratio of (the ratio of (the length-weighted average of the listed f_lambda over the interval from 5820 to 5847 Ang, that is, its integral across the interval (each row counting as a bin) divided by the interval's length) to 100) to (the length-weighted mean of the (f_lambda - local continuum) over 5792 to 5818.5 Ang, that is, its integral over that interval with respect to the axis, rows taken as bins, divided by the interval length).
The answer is 0.53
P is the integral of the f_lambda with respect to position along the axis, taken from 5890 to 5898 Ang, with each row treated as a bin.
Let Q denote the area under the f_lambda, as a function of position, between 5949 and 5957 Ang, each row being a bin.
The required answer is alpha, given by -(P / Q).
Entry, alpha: -0.85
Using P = 96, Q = 113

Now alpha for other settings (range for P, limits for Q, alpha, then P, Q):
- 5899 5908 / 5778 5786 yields -1.30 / 130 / 100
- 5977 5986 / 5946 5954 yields -1.07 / 117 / 109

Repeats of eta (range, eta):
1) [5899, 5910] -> 5904.21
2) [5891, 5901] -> 5900.14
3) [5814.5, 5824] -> 5817.85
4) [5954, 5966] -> 5961.59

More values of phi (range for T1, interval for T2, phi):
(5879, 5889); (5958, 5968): 0.71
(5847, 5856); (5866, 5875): 0.14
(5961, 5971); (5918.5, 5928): 0.14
